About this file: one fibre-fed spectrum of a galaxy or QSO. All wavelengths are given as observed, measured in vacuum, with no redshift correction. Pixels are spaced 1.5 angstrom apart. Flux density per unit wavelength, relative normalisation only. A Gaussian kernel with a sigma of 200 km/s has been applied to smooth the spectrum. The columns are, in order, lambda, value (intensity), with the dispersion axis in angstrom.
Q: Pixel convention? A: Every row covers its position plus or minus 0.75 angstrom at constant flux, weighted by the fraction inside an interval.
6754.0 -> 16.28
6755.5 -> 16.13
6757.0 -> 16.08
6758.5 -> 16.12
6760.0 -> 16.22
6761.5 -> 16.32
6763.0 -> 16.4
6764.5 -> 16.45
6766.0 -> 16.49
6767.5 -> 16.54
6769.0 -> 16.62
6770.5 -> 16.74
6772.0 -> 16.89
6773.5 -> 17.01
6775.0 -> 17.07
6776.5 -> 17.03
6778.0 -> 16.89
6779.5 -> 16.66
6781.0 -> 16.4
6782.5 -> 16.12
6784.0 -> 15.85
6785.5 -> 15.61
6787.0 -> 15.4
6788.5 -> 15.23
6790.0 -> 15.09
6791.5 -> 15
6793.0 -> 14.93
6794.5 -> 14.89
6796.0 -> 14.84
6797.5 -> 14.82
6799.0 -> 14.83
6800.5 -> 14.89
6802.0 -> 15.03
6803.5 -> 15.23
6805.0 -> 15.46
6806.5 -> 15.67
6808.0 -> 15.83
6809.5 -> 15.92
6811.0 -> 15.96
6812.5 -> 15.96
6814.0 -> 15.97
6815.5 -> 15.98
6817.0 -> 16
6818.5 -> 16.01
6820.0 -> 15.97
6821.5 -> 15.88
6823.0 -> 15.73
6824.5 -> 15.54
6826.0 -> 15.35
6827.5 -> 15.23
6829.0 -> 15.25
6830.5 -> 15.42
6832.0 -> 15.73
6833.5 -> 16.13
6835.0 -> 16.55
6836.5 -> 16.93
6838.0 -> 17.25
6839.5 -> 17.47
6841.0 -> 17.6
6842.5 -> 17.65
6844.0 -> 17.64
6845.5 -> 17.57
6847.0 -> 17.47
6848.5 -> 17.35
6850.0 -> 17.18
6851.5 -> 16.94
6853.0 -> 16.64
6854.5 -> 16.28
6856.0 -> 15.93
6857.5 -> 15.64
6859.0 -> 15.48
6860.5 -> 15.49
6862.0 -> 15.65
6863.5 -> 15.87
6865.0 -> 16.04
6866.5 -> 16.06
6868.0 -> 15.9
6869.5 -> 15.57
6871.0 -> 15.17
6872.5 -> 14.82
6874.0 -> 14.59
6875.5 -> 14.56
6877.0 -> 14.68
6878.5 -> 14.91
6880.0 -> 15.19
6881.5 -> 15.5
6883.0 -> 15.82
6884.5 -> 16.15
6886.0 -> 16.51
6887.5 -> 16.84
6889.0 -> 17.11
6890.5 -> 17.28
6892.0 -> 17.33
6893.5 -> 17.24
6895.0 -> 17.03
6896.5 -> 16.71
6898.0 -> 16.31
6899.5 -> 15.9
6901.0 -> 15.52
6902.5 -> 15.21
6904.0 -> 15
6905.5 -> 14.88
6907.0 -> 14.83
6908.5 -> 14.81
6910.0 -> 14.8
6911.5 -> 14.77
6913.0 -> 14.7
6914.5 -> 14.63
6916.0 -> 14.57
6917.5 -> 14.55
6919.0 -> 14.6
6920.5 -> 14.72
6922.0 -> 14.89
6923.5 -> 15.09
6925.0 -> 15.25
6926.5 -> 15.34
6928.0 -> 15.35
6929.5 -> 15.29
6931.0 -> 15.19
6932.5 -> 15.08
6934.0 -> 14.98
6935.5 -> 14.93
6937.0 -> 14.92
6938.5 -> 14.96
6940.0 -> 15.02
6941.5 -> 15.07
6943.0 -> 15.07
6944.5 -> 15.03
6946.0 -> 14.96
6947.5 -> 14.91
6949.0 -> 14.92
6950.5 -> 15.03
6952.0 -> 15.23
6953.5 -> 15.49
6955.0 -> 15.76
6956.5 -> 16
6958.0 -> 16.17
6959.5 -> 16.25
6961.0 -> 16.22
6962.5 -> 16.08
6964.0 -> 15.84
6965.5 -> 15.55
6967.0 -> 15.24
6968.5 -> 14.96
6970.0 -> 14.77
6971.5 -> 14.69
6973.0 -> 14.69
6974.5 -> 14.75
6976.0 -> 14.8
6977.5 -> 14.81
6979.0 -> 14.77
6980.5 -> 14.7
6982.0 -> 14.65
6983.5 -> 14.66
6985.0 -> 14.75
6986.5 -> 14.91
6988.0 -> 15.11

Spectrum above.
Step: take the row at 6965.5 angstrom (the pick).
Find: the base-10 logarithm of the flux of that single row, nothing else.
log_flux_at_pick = 1.19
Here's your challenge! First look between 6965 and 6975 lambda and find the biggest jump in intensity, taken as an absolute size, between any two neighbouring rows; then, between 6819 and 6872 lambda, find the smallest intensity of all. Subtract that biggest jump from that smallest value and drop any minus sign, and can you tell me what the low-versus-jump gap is 14.9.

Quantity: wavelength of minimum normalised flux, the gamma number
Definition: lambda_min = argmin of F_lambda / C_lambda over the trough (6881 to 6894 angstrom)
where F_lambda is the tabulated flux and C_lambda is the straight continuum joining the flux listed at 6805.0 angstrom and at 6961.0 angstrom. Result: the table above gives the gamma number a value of 6881.5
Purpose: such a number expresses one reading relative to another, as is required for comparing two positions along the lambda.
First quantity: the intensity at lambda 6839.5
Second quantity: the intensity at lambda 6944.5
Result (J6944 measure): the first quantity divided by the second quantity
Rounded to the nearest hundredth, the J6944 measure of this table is 1.16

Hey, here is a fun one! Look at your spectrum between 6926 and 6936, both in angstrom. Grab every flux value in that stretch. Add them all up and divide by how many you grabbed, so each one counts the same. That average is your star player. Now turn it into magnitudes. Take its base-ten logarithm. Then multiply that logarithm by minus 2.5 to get -2.95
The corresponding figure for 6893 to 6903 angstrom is -3.03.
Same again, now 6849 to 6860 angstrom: -3.03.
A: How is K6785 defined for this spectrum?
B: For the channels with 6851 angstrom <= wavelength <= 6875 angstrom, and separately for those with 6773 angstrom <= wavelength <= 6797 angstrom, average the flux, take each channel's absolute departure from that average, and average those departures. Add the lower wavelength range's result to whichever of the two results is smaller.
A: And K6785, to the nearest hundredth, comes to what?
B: 1.21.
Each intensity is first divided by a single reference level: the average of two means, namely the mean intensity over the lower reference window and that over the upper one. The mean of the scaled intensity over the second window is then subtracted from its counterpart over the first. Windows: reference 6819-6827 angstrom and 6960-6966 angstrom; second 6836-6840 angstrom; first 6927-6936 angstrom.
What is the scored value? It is -0.13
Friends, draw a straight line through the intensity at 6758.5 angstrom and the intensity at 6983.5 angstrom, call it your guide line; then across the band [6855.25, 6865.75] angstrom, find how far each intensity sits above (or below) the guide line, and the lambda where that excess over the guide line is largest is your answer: 6865.0 angstrom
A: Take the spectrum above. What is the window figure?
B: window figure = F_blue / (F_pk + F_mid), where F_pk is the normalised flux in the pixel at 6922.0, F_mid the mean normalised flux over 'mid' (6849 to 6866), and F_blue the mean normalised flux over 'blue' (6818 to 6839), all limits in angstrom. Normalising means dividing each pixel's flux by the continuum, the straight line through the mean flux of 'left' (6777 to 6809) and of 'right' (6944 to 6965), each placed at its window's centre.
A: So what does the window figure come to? 0.52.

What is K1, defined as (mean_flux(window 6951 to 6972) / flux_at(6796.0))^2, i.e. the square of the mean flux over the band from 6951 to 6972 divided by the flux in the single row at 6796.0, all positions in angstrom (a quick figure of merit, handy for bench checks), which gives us 1.10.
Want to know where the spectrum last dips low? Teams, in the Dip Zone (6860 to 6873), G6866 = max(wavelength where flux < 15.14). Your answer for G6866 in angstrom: 6872.5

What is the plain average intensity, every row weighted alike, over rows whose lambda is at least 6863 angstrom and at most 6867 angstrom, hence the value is 16.0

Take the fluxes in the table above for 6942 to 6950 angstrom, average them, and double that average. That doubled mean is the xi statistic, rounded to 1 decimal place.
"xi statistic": 30.0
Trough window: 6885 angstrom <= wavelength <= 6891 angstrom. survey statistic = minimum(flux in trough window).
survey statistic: 16.51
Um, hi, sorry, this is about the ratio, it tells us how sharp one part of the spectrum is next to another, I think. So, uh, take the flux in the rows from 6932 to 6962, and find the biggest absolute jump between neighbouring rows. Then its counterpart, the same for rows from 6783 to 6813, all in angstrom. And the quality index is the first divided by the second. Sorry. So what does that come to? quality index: 1.1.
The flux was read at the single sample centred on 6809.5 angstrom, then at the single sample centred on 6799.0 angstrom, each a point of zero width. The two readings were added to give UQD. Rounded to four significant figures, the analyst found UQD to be 30.75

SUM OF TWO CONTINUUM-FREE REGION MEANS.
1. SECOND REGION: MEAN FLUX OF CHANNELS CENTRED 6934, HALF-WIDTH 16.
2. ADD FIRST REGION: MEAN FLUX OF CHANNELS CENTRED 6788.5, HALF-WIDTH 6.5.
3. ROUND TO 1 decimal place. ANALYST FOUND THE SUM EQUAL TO 30.4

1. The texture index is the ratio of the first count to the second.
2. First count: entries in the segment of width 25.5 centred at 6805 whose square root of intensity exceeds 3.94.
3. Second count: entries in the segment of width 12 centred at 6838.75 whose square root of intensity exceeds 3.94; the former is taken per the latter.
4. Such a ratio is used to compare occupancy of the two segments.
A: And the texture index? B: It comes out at 1.0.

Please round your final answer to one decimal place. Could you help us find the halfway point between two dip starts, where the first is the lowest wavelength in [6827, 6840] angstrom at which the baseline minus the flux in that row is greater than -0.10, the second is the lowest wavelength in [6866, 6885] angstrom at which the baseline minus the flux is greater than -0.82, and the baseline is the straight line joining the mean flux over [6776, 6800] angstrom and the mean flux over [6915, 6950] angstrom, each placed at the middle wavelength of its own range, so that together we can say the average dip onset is 6847.0 angstrom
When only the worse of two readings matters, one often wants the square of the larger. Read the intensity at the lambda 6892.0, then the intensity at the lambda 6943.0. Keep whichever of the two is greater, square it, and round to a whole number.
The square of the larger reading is 300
